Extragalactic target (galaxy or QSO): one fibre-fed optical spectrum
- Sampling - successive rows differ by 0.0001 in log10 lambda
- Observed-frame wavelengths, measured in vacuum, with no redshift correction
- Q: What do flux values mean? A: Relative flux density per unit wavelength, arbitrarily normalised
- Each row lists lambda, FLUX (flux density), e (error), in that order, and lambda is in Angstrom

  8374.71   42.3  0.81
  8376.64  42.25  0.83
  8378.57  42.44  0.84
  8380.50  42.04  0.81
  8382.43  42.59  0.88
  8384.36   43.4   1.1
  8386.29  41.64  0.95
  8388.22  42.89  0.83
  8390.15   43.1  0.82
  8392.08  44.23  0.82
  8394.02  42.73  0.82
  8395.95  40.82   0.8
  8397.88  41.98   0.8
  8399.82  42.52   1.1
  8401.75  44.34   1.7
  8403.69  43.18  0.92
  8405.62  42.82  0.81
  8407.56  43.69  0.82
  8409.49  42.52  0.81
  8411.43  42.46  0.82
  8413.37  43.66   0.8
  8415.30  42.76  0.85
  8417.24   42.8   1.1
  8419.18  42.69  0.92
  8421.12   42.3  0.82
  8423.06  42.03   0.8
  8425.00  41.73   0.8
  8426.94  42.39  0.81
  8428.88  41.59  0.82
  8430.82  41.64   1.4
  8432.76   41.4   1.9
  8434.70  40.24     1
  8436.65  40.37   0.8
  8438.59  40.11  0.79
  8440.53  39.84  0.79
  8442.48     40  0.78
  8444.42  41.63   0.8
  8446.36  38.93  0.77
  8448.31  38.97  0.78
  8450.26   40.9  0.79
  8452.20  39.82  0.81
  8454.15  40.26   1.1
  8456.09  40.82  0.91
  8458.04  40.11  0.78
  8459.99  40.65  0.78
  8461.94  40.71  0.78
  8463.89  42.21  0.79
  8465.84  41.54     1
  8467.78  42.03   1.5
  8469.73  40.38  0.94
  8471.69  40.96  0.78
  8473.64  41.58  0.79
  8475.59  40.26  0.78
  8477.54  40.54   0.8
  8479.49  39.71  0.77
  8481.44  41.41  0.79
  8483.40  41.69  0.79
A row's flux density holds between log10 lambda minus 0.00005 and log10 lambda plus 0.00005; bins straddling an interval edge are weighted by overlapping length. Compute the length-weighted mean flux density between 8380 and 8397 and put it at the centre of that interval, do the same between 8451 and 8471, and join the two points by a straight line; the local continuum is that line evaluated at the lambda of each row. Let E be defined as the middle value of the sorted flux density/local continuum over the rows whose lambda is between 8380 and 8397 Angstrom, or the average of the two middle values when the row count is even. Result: 1.01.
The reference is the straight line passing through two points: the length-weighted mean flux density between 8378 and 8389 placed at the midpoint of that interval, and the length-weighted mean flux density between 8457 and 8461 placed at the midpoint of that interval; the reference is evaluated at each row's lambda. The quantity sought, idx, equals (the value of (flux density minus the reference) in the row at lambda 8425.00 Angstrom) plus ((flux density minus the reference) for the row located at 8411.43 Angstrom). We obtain 1.2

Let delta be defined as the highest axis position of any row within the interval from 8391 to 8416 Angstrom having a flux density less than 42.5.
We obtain 8411.43 Angstrom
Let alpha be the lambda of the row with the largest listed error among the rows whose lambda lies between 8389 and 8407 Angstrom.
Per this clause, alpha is 8401.75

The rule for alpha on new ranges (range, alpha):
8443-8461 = 8454.15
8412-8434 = 8432.76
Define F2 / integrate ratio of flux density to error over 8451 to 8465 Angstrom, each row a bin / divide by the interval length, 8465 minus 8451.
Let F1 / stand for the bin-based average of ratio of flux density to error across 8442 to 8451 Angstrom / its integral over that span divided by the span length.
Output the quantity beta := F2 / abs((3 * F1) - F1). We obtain 0.475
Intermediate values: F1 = 51.1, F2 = 49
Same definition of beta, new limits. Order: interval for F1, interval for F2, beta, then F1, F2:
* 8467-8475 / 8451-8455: 0.487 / 44.7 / 44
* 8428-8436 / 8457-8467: 0.689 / 36.0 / 50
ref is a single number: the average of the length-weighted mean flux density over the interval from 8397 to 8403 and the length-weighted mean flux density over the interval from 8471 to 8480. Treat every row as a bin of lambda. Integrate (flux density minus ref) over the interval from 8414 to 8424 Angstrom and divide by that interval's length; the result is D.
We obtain 0.8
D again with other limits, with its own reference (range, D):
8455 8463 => -1.2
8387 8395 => 1.4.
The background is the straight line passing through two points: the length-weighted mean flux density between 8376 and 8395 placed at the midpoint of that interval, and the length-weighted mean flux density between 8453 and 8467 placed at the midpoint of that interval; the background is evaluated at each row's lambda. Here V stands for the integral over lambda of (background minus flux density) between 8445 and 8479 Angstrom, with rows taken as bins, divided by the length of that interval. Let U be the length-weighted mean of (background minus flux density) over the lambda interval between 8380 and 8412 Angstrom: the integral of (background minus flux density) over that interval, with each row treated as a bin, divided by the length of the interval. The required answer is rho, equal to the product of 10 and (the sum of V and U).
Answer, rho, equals -0.6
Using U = -0.30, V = 0.2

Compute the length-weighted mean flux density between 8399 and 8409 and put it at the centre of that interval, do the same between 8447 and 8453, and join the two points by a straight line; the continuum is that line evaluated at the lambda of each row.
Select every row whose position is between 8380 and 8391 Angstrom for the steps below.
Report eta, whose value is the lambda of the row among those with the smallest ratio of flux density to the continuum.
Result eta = 8380.50 Angstrom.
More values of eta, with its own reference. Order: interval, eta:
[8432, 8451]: 8446.36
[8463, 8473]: 8469.73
